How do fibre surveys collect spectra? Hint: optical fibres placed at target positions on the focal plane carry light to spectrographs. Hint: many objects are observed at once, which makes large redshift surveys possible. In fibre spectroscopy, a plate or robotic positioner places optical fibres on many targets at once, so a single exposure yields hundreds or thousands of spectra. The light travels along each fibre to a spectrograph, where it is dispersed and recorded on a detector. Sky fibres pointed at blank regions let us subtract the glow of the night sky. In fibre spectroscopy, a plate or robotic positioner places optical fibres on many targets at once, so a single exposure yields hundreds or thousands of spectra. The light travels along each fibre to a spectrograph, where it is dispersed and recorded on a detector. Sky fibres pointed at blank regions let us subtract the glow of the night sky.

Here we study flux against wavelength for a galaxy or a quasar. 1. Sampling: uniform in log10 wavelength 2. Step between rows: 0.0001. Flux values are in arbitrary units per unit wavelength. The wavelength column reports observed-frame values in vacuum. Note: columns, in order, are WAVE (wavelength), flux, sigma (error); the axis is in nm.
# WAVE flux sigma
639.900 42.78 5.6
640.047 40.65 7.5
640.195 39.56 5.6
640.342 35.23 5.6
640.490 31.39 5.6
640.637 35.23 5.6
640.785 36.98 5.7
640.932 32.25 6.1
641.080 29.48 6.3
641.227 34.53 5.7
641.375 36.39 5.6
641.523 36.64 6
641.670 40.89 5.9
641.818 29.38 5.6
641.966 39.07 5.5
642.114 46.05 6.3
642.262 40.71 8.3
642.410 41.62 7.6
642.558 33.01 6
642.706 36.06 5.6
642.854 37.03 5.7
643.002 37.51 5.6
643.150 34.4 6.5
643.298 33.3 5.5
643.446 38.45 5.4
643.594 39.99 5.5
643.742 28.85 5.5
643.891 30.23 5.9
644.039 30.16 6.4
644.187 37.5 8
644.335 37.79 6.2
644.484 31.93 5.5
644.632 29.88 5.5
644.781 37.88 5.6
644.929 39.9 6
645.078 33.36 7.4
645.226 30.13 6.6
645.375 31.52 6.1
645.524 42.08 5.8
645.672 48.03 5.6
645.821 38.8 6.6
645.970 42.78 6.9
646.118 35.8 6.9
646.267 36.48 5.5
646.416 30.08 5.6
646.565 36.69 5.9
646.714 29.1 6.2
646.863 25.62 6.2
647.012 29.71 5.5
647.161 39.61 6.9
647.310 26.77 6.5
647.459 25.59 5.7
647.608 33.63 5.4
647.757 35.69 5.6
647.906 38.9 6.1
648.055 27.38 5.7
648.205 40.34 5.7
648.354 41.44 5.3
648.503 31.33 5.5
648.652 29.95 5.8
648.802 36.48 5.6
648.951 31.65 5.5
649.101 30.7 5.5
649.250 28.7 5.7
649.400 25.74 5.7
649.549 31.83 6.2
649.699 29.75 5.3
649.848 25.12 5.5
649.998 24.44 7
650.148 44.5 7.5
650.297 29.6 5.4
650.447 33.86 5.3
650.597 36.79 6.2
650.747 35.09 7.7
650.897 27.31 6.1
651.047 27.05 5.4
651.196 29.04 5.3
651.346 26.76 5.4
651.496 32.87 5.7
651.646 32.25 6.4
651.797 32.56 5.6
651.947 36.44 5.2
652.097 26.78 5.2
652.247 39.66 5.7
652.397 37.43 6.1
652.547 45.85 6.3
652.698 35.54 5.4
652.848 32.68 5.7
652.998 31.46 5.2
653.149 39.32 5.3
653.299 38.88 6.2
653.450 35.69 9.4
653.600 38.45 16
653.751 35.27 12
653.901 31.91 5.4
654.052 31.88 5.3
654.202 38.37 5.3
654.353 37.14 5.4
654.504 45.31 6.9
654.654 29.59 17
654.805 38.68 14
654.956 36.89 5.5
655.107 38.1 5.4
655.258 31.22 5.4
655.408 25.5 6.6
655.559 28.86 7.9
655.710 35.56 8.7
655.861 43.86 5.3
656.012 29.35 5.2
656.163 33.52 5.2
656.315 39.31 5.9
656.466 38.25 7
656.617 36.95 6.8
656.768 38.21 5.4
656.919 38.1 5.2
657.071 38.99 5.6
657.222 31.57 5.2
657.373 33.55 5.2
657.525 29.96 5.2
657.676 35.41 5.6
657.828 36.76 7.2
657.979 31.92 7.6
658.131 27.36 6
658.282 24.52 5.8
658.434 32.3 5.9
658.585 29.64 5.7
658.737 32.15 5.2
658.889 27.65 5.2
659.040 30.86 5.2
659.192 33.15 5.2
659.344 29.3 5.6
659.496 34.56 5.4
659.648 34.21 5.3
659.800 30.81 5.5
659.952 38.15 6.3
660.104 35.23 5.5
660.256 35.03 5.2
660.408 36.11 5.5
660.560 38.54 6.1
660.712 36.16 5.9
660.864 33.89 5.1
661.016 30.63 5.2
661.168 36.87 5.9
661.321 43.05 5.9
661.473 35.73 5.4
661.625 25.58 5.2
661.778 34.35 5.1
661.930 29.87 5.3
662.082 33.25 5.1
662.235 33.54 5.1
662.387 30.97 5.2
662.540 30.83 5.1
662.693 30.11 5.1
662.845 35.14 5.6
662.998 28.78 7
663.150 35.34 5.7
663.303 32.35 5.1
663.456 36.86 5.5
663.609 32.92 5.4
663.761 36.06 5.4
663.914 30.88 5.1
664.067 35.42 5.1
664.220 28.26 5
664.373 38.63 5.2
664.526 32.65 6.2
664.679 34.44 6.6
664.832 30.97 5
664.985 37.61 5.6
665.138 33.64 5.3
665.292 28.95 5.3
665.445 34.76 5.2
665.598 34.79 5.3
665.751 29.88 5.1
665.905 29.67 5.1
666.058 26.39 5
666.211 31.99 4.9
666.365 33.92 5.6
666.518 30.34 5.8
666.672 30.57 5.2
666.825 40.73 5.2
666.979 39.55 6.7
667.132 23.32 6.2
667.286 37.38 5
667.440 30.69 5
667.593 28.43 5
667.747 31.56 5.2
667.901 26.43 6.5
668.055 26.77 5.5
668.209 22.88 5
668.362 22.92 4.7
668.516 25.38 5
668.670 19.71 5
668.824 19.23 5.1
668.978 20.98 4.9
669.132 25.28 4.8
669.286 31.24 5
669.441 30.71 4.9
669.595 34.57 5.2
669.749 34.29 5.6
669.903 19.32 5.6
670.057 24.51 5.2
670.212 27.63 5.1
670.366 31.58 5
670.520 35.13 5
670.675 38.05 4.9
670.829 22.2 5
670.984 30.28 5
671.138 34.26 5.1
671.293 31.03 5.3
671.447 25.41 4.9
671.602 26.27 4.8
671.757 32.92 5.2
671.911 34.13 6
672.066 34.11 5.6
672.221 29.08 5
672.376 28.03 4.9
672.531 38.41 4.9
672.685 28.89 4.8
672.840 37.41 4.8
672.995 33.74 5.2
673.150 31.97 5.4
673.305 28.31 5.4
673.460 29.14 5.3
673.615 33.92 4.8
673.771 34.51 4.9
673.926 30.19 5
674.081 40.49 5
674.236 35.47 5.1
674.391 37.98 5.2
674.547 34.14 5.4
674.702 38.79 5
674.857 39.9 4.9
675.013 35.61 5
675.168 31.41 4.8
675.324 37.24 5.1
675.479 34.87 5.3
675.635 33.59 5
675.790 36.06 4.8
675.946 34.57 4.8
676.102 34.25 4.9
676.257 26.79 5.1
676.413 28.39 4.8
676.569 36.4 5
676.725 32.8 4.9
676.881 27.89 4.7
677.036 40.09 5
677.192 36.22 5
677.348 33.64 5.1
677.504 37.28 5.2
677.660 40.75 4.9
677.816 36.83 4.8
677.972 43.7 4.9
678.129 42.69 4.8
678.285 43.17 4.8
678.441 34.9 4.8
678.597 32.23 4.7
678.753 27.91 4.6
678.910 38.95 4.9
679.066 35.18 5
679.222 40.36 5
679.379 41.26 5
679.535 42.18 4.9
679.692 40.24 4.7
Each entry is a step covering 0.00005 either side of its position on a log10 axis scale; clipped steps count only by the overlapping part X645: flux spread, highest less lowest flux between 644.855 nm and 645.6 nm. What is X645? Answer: 12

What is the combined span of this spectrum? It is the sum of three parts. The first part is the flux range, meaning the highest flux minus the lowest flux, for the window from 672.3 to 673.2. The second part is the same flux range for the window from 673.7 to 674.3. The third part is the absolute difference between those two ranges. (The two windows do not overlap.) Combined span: 21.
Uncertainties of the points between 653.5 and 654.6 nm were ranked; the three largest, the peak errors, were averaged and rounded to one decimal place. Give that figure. 11.6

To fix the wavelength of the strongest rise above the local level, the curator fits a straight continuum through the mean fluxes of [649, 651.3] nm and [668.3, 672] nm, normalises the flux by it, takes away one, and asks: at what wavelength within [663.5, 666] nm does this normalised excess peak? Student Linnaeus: 664.373 nm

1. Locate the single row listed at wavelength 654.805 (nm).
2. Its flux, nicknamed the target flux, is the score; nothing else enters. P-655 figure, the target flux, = 38.68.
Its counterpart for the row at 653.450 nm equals 35.69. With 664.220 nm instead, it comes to 28.26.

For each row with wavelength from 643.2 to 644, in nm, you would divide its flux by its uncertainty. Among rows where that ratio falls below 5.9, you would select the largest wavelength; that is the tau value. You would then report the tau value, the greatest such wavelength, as 643.891 nm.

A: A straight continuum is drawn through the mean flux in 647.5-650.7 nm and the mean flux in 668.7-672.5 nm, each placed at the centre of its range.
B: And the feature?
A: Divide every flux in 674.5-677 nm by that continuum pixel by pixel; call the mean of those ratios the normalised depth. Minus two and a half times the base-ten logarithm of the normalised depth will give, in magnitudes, -0.20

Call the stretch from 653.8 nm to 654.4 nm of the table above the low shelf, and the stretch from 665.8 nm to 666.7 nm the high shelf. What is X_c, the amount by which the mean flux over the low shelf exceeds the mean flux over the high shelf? 4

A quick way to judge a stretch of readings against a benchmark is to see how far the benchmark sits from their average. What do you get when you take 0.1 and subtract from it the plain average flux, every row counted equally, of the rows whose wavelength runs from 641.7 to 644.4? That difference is -36.1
